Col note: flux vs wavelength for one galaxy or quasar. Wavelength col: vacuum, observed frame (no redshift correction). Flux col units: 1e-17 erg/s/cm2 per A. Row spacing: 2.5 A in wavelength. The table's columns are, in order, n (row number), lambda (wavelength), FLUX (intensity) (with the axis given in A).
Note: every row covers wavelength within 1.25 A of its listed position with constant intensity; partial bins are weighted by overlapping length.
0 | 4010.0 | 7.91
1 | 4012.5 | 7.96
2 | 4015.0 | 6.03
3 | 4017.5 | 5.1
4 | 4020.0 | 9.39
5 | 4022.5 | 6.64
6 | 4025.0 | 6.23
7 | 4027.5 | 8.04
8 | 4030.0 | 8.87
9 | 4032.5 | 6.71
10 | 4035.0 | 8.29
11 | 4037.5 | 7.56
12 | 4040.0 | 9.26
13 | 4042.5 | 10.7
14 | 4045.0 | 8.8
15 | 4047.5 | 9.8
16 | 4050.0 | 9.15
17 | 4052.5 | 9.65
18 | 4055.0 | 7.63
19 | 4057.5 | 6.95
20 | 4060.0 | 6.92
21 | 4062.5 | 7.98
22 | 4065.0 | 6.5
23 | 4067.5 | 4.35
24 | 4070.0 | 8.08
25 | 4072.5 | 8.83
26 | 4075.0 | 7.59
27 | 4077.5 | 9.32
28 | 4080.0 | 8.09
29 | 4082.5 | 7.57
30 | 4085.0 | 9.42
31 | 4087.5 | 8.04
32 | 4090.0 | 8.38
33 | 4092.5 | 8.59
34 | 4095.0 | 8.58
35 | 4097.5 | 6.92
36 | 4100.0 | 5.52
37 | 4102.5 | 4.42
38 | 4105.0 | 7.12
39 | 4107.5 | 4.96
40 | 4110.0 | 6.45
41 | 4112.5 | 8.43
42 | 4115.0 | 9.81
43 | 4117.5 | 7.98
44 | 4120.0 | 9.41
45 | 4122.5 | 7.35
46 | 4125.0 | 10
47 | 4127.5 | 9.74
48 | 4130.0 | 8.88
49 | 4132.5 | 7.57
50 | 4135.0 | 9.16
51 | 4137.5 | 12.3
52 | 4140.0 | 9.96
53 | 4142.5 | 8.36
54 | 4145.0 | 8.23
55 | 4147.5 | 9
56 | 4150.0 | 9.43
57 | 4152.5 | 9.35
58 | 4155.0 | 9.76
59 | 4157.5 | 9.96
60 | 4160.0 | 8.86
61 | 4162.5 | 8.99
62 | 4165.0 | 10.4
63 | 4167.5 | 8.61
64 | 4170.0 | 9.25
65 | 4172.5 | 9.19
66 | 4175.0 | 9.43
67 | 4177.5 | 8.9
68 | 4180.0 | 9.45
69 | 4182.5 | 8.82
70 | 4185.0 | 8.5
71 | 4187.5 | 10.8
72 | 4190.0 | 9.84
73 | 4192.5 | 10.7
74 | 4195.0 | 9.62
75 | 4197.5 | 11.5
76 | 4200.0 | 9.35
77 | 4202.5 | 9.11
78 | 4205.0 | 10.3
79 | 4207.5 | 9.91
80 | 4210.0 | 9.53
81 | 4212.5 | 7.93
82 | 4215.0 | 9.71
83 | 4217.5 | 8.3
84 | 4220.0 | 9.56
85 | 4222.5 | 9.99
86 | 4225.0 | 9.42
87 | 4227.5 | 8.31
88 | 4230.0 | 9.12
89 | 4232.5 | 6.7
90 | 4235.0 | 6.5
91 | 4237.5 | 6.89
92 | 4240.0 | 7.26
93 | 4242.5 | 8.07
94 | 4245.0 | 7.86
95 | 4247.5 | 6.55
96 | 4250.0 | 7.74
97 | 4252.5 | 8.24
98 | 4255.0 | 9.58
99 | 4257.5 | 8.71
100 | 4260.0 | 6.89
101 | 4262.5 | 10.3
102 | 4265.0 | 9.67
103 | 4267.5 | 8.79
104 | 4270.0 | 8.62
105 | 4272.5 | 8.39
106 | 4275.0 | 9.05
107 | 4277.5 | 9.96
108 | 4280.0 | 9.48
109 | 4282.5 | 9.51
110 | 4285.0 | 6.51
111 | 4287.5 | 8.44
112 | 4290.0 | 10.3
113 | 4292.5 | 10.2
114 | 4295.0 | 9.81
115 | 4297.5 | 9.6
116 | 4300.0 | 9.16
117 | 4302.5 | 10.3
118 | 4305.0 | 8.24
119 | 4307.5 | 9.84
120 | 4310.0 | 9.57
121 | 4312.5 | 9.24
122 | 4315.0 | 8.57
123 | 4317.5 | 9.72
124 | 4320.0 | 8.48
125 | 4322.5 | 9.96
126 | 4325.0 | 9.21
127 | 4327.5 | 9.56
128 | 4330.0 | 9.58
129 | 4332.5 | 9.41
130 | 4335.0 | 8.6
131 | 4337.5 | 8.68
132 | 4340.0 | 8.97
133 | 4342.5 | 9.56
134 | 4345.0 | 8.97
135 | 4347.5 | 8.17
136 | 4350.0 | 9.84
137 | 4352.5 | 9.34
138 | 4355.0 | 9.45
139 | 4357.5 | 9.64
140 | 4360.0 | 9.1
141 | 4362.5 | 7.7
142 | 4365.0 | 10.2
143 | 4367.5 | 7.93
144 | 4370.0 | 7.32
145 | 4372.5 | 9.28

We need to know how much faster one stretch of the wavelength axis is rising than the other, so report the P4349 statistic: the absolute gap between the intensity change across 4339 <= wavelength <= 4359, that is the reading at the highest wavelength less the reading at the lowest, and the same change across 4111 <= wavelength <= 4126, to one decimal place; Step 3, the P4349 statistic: 0.9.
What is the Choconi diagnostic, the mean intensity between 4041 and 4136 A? 8.0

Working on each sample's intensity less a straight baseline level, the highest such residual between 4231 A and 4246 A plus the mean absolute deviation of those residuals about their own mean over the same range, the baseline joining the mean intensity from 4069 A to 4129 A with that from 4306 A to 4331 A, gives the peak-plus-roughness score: 0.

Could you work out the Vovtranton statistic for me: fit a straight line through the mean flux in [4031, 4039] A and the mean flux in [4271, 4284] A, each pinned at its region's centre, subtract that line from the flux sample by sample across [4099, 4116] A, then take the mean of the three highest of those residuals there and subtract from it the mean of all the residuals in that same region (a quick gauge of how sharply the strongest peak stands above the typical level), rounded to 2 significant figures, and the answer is 1.8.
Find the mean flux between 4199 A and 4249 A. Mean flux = 8.5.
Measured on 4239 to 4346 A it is 9.0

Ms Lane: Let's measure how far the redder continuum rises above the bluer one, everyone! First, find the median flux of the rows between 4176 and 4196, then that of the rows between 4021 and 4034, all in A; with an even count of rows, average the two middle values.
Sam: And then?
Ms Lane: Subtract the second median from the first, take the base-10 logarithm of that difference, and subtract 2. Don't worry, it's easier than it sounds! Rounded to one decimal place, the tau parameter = -1.5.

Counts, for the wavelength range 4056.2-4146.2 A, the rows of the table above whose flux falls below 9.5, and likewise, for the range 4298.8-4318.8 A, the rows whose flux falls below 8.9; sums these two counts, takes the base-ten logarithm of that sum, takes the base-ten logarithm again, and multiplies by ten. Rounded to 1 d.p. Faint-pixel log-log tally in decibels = 1.8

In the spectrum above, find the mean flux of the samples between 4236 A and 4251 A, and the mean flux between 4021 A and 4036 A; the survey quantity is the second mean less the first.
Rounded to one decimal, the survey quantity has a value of 0.1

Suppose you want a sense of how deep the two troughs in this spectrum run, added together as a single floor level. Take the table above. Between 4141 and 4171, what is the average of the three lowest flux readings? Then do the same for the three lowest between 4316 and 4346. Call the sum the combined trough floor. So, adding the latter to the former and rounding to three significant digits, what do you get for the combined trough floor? 17.0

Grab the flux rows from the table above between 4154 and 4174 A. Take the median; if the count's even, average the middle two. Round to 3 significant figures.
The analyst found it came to 9.22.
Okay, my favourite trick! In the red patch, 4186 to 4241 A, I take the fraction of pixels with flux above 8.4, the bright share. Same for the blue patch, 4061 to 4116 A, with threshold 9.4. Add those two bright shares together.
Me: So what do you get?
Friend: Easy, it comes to 0.77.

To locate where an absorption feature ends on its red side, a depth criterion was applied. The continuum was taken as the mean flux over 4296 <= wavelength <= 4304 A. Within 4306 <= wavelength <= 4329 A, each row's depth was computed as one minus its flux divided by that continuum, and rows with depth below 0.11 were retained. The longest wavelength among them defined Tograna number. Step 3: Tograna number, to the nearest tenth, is 4327.5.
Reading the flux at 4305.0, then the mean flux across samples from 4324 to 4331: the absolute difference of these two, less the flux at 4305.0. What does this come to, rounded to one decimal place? -7.0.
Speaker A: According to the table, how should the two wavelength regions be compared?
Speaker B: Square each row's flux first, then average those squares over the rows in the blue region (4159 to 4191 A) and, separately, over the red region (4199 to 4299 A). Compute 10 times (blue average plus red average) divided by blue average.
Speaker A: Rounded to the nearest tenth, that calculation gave 18.9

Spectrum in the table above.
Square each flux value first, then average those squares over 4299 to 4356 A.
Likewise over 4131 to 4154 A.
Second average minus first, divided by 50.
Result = 0.04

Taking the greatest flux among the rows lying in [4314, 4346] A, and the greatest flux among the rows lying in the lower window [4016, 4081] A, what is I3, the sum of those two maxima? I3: 20.7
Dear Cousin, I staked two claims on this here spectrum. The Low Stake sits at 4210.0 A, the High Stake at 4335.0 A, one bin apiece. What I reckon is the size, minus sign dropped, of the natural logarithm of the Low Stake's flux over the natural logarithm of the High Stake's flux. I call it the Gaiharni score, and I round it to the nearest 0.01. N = 1.05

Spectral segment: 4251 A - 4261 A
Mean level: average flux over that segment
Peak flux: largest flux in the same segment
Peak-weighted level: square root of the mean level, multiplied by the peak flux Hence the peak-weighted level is 27.7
